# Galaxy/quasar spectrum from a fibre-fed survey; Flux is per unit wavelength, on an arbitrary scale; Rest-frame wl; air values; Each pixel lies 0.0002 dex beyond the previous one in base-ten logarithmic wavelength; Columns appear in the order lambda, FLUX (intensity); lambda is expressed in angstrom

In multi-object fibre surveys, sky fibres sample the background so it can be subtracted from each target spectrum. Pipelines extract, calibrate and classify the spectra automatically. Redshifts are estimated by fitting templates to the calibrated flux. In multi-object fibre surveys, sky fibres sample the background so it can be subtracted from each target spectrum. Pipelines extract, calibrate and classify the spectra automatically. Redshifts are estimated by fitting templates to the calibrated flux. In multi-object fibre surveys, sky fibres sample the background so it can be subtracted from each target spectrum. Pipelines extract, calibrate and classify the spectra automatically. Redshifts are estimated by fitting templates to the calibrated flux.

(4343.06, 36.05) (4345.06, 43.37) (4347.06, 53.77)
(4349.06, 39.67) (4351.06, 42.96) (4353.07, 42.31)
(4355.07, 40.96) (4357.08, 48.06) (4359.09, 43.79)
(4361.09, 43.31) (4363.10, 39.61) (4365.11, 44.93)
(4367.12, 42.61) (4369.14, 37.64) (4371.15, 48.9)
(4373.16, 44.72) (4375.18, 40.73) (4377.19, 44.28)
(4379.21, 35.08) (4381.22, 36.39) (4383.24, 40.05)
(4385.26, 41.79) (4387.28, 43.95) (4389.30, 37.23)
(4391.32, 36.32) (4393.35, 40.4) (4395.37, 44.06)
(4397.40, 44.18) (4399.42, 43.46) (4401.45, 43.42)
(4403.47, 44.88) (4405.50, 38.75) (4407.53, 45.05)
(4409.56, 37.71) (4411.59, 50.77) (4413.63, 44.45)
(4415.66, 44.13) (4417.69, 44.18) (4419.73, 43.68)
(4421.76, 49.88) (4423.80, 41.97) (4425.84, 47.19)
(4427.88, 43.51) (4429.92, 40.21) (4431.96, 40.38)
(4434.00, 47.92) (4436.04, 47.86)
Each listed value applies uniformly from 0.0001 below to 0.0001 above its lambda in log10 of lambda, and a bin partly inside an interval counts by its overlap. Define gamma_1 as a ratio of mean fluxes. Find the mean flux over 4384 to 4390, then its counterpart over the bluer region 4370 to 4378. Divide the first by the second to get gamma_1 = 0.92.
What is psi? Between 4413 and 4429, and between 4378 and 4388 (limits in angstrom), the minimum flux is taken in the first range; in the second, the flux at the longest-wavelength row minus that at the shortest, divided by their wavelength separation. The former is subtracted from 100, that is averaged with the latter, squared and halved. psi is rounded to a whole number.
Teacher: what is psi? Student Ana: 437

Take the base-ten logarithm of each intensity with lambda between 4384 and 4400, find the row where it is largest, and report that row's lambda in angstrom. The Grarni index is 4397.40 angstrom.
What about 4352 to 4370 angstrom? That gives 4357.08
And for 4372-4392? 4373.16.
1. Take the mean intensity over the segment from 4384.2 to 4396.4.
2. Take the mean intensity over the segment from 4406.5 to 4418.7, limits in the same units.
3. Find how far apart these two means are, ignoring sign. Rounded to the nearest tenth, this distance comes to 3.8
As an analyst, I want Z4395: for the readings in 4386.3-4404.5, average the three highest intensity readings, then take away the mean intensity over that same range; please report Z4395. 2.38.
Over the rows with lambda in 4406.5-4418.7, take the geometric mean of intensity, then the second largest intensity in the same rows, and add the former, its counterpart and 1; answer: 90.3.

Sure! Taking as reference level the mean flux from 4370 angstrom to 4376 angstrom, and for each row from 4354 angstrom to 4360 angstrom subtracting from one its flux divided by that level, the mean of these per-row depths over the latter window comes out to 0.011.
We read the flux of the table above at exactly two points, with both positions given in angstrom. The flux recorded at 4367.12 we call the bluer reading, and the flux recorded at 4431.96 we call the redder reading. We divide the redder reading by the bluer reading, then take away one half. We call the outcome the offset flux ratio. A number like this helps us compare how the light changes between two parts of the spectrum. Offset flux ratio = 0.45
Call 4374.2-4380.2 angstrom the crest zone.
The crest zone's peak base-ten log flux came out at 1.65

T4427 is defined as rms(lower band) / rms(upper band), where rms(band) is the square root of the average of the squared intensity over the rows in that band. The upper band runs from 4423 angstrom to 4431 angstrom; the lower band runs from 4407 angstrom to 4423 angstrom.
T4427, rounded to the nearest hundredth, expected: 1.04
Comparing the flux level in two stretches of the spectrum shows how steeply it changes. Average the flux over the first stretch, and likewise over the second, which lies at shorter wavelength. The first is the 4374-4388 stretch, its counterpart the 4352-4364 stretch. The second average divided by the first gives 1.07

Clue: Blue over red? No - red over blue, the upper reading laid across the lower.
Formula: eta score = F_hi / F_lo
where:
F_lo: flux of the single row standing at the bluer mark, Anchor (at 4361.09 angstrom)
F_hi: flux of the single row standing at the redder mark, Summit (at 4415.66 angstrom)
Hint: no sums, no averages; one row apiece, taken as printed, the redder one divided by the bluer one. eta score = 1.02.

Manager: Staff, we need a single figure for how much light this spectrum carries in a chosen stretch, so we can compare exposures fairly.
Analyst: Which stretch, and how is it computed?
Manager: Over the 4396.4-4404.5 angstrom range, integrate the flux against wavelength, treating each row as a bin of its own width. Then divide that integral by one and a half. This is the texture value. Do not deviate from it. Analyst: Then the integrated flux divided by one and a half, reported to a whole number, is 238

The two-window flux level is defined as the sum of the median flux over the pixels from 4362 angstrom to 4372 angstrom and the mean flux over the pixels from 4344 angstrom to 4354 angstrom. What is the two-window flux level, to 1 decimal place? 87.0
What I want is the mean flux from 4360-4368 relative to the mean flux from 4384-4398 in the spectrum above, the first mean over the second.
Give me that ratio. 1.04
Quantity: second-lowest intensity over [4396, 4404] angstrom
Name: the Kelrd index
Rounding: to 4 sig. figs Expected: 43.46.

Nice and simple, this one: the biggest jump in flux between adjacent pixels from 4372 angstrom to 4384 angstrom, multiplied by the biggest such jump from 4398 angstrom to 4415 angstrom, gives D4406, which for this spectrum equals 120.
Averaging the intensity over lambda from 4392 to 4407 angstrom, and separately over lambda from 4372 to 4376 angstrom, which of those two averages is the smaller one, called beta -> 42.7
